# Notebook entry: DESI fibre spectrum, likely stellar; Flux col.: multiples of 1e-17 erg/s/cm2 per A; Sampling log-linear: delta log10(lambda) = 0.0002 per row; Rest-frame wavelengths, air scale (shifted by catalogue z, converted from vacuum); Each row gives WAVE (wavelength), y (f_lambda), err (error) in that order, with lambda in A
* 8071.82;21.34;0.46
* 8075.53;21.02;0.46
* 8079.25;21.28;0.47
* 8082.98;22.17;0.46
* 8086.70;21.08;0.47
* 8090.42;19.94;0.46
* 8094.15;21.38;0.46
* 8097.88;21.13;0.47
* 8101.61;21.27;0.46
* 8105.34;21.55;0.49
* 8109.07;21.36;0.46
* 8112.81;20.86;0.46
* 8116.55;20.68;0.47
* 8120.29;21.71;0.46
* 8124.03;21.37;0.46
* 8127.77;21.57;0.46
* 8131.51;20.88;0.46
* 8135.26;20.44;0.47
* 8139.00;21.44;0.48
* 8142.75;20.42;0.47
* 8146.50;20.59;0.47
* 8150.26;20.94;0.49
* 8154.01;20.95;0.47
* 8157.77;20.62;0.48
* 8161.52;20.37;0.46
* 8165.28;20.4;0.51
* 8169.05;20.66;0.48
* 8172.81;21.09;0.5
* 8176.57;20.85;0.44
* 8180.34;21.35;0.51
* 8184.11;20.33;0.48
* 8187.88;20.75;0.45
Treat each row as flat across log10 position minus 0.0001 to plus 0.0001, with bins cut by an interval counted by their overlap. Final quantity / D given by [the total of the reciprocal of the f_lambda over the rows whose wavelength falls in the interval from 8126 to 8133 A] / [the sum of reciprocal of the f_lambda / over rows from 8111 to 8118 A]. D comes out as 0.98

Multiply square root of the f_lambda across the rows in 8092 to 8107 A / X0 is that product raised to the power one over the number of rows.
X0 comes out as 4.62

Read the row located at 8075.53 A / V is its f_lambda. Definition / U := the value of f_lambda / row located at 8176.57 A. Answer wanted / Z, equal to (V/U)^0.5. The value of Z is 1.00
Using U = 20.85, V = 21.02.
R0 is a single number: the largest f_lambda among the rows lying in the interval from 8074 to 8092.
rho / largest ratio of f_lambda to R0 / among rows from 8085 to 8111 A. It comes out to 0.972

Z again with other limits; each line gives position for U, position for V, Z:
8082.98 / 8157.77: 0.96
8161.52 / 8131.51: 1.01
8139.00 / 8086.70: 0.99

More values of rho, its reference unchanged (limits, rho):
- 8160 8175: 0.951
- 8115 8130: 0.979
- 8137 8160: 0.967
